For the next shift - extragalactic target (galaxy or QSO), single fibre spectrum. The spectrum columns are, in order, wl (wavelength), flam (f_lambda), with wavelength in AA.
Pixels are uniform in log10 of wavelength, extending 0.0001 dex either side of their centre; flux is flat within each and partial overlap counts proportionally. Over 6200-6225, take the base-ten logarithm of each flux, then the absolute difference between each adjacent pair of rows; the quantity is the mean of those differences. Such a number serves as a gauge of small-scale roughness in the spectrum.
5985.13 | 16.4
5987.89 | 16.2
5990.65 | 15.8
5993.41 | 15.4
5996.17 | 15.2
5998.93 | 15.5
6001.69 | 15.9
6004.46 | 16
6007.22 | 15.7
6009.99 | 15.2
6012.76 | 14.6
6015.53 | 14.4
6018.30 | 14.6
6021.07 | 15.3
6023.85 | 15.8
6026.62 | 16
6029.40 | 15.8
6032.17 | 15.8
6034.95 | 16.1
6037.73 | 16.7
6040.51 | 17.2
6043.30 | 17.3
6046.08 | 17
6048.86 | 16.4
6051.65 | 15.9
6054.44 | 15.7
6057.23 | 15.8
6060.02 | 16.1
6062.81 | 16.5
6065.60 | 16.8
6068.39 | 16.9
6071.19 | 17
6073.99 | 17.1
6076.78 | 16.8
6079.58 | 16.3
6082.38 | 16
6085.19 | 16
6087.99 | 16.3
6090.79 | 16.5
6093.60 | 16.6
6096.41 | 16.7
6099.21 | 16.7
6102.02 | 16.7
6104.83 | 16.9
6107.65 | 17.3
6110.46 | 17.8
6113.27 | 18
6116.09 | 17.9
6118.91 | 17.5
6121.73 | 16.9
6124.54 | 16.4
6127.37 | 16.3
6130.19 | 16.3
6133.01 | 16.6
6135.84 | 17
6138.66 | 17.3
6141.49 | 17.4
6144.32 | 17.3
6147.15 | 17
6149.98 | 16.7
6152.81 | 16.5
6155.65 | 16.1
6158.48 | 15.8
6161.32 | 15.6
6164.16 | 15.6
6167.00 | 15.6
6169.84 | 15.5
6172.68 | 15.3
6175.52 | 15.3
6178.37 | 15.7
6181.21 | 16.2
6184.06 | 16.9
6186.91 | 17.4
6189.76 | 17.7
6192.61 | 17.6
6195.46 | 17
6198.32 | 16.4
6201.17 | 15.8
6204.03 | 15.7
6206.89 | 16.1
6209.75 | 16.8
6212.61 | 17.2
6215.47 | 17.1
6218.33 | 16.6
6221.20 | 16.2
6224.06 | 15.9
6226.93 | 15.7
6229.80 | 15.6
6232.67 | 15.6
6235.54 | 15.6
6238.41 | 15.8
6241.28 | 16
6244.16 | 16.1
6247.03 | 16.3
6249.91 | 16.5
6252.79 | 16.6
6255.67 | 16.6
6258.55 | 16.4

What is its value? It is 0.0096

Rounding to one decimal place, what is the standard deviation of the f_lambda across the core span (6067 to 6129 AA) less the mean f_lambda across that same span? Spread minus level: -16.3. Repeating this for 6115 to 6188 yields -15.7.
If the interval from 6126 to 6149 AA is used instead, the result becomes -16.5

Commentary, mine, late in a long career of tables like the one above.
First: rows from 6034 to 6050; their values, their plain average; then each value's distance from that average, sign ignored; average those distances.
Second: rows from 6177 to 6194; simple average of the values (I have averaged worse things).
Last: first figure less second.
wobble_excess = -16.5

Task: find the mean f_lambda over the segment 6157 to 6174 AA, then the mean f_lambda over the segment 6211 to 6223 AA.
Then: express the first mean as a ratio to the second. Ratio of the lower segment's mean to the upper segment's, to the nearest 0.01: 0.93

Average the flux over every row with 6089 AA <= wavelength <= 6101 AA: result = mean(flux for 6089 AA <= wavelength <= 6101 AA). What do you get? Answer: 16.6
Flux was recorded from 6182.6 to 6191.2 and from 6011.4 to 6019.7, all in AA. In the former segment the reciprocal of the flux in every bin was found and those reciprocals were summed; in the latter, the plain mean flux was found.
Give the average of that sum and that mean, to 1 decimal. 7.4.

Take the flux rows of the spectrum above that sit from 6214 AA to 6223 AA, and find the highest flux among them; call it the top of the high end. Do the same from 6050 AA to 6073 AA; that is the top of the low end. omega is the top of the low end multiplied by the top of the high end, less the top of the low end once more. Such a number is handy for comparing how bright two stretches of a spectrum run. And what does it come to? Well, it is 274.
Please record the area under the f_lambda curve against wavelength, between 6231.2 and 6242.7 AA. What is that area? 181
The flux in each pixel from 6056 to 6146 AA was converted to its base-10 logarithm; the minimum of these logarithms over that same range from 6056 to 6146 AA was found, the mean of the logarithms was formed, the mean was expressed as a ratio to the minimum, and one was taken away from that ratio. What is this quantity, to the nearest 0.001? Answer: 0.022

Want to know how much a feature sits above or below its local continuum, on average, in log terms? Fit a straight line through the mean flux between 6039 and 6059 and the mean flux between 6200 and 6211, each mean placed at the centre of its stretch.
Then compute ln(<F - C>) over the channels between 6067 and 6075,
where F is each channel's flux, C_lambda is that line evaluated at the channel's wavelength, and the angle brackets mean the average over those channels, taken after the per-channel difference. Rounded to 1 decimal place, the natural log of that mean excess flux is -0.5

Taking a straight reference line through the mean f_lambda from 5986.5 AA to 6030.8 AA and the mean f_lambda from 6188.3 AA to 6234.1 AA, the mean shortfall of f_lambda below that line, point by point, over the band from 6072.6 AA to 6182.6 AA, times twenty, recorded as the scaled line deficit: -10.3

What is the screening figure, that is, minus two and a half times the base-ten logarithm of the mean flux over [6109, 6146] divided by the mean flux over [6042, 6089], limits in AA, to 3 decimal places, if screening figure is -0.043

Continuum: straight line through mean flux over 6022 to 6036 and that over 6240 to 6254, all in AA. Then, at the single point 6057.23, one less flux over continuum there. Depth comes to 0.01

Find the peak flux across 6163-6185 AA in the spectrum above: 16.9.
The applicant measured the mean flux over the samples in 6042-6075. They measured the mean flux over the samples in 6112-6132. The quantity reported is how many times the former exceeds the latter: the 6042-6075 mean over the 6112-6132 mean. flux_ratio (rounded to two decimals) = 0.97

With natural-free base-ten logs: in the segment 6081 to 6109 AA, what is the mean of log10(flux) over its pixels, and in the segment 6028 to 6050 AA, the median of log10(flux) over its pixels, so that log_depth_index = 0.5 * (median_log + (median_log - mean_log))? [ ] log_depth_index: 0.609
